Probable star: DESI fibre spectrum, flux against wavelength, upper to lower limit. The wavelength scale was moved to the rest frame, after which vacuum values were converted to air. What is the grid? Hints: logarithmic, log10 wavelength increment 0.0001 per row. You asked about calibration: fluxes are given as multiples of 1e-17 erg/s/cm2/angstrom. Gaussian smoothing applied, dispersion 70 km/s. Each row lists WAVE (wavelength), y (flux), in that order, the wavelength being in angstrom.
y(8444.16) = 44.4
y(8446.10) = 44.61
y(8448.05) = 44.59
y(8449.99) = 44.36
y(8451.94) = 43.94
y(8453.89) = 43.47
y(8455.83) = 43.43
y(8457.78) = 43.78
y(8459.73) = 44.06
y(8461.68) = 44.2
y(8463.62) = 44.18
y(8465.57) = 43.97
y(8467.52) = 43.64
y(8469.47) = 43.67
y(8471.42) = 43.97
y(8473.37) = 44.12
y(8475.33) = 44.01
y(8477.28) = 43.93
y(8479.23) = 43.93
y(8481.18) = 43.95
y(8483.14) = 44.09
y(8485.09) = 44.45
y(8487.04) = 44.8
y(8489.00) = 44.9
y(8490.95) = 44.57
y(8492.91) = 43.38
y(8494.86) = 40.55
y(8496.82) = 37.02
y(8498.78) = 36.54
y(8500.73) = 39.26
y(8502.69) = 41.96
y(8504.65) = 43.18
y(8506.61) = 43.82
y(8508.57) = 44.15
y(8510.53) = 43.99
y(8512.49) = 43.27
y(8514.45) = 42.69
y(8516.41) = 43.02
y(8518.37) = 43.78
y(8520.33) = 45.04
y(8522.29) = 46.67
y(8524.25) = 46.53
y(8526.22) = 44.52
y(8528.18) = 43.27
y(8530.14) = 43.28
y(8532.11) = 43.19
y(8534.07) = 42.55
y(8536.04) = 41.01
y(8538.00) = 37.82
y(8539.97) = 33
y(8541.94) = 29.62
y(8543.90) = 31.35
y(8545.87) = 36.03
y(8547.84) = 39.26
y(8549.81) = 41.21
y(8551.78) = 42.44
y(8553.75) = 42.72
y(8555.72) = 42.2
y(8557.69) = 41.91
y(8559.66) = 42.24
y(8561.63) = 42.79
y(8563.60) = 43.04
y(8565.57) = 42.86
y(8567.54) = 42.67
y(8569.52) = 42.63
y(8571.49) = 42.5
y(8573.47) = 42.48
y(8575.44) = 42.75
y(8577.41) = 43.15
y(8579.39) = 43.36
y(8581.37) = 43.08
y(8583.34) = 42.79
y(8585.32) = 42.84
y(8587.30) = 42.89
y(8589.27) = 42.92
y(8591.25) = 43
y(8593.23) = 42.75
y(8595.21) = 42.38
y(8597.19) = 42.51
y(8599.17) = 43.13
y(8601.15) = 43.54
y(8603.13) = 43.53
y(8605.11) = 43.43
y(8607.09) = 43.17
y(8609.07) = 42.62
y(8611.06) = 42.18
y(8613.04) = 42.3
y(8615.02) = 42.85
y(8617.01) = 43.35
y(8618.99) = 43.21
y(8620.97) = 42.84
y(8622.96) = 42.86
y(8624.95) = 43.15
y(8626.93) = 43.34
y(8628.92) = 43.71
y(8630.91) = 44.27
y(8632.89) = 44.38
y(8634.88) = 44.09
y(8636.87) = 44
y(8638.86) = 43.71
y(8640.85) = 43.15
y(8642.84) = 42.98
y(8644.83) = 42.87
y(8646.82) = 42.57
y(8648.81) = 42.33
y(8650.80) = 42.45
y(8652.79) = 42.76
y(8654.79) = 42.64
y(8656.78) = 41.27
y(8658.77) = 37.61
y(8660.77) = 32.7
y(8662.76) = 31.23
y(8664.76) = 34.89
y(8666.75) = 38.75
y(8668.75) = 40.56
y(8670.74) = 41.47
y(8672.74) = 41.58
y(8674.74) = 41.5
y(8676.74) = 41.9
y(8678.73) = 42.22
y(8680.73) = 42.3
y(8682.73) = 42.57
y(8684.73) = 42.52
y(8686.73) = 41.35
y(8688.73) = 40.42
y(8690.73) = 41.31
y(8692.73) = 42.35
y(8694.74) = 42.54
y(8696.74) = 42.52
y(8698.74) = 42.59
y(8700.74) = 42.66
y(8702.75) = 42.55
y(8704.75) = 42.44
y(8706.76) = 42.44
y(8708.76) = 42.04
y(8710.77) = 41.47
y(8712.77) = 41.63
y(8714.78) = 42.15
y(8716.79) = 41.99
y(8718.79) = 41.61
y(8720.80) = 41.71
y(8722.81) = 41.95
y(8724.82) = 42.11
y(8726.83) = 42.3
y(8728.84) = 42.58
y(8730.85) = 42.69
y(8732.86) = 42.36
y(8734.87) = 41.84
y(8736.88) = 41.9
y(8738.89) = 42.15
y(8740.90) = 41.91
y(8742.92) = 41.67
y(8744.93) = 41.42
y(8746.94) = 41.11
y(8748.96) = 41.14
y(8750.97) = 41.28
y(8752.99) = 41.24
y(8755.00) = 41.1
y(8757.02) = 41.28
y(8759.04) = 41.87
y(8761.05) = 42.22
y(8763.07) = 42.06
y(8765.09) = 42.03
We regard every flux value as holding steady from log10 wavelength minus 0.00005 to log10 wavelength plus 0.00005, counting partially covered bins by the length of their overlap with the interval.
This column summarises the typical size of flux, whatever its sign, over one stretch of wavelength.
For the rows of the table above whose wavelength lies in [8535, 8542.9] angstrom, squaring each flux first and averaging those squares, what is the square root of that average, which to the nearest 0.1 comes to 35.6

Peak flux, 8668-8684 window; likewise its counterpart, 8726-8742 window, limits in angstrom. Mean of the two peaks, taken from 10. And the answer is -32.6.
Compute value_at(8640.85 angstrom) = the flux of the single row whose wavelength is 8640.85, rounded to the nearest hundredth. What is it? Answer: 43.15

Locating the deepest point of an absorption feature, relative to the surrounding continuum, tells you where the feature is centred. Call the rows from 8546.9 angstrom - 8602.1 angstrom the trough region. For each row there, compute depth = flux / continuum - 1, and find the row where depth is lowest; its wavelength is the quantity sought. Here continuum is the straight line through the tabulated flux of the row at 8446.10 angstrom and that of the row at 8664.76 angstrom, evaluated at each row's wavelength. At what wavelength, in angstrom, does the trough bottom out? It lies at 8547.84 angstrom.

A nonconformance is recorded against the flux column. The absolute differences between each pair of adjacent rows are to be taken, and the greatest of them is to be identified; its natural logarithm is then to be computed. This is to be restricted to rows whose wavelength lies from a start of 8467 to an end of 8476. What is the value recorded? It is -1.20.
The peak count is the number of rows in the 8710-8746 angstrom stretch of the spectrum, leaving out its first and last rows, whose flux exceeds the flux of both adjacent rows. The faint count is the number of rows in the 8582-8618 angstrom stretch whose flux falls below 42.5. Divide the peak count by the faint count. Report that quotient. 1.0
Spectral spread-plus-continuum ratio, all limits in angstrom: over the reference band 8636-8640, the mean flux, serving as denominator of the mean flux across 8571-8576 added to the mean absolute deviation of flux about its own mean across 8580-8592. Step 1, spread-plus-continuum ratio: 0.97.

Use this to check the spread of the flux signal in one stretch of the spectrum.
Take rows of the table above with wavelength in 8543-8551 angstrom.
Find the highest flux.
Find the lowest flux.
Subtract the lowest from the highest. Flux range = 10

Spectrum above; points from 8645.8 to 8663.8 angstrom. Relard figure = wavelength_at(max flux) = 8652.79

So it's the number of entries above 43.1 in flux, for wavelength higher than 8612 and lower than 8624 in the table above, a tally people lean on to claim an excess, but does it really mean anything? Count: 2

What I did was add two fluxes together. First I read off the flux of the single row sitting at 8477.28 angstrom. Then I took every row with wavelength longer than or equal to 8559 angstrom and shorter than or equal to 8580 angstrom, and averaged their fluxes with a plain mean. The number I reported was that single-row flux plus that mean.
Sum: 86.7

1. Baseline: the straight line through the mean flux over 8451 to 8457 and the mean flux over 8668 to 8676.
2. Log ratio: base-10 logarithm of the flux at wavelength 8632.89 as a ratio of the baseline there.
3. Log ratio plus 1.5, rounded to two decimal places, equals 1.53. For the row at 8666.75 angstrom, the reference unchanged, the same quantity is 1.47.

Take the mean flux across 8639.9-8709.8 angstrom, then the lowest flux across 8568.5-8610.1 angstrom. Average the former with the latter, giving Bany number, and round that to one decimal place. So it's 41.8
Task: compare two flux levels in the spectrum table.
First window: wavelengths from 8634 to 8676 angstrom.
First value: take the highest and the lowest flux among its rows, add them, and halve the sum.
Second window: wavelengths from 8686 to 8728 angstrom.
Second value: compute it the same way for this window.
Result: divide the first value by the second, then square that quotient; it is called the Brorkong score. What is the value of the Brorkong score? 0.82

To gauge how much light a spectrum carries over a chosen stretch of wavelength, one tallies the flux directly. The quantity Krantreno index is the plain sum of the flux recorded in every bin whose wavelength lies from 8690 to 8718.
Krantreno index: 591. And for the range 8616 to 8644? 609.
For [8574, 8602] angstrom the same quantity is 601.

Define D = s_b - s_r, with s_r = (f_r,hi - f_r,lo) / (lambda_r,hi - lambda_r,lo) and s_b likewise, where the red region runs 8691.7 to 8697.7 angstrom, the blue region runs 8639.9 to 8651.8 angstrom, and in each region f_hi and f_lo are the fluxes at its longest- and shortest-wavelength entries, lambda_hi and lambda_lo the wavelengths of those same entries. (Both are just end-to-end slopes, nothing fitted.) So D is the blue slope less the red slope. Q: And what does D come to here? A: -0.11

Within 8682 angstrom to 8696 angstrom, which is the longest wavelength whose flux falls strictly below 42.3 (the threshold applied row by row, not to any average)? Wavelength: 8690.73 angstrom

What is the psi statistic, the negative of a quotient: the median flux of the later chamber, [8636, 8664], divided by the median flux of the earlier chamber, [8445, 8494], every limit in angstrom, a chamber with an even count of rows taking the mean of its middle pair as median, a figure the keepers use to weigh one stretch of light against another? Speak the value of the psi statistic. -0.97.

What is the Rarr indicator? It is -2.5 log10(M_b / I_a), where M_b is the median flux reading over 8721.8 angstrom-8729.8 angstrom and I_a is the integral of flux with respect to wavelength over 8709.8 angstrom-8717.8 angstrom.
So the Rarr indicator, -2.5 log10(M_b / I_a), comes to 2.25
